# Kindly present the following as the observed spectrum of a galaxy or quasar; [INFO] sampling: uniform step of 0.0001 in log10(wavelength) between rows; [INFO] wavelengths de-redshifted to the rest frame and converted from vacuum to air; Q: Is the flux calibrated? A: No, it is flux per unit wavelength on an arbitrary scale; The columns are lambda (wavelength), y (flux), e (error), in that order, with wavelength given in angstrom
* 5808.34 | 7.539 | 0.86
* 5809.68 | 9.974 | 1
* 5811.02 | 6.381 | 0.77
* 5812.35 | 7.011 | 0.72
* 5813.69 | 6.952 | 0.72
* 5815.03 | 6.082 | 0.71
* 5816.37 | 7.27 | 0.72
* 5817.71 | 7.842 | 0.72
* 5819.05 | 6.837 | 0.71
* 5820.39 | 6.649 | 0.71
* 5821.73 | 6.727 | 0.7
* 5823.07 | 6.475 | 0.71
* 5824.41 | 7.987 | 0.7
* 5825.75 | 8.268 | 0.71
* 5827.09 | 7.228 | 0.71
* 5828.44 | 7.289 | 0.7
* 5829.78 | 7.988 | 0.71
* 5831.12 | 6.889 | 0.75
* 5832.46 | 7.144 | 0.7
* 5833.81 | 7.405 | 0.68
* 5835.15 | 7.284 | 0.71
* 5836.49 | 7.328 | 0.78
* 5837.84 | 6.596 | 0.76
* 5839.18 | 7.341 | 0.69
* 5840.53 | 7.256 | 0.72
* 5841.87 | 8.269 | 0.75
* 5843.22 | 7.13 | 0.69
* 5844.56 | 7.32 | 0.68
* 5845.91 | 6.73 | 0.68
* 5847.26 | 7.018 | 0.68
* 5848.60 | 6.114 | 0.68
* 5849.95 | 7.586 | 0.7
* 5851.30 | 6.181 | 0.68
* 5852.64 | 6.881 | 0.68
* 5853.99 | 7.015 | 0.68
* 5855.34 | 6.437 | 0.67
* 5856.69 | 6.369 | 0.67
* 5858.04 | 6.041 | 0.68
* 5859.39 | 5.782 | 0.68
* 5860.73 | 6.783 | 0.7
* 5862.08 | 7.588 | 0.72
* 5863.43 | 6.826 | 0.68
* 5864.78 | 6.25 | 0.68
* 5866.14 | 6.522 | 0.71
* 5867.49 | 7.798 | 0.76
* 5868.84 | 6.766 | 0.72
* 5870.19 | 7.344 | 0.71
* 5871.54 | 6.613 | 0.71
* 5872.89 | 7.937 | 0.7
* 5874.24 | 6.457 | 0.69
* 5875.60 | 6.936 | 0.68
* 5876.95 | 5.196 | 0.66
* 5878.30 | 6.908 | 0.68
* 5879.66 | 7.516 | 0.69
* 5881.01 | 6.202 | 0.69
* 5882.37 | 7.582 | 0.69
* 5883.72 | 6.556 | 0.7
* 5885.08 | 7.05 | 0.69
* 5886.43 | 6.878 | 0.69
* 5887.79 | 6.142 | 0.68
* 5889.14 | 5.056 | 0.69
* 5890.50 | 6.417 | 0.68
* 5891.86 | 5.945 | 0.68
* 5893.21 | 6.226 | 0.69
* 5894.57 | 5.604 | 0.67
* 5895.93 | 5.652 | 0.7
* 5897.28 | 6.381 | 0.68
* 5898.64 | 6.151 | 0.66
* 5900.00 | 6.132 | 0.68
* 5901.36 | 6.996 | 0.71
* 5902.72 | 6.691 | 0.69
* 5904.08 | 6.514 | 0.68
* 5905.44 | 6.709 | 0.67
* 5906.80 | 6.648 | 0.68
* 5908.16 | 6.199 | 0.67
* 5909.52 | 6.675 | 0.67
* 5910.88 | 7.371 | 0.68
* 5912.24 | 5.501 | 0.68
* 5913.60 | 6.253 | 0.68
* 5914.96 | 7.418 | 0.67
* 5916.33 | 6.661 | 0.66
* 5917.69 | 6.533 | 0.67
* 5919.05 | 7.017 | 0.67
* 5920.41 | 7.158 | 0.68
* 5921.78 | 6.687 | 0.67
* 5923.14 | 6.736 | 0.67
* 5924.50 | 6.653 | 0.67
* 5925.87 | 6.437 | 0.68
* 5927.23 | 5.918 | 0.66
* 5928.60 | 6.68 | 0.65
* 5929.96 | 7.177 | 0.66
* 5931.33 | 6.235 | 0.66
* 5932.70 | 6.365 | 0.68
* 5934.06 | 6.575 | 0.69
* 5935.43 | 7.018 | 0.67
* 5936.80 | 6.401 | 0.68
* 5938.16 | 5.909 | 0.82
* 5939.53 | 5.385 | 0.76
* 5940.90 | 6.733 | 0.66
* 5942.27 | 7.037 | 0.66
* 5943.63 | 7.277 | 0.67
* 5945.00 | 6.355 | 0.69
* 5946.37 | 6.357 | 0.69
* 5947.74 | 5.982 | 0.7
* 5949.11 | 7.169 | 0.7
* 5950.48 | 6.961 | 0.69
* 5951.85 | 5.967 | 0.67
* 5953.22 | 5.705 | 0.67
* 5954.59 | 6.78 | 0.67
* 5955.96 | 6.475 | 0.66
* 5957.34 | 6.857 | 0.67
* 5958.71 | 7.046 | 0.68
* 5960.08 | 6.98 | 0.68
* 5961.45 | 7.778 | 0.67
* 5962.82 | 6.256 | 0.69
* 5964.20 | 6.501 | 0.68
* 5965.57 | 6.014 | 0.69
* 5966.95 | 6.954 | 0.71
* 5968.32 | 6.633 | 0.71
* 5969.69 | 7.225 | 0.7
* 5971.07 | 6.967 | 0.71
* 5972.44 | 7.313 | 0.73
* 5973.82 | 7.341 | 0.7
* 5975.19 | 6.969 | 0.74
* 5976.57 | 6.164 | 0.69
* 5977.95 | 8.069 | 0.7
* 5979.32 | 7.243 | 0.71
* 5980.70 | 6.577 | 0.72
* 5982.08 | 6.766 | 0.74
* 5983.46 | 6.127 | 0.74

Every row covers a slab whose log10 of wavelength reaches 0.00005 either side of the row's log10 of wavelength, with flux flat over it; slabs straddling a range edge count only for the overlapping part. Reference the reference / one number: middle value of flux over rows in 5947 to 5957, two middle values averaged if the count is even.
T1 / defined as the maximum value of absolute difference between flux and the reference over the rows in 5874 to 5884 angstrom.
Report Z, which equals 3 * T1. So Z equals 3.8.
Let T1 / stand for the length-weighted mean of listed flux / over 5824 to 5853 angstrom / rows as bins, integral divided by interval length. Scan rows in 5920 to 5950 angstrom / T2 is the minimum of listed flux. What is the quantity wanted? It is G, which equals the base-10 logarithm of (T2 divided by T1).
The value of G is -0.13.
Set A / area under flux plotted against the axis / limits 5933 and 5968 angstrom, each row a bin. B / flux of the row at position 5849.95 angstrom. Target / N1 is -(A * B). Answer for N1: -1747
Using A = 230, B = 7.586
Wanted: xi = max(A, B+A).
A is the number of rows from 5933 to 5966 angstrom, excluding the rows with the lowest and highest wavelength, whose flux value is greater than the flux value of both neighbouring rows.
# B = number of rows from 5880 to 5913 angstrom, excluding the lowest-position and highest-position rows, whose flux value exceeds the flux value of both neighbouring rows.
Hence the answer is 16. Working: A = 8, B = 8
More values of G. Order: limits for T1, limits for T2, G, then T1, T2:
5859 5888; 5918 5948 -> -0.10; 6.8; 5.385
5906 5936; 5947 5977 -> -0.07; 6.6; 5.705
